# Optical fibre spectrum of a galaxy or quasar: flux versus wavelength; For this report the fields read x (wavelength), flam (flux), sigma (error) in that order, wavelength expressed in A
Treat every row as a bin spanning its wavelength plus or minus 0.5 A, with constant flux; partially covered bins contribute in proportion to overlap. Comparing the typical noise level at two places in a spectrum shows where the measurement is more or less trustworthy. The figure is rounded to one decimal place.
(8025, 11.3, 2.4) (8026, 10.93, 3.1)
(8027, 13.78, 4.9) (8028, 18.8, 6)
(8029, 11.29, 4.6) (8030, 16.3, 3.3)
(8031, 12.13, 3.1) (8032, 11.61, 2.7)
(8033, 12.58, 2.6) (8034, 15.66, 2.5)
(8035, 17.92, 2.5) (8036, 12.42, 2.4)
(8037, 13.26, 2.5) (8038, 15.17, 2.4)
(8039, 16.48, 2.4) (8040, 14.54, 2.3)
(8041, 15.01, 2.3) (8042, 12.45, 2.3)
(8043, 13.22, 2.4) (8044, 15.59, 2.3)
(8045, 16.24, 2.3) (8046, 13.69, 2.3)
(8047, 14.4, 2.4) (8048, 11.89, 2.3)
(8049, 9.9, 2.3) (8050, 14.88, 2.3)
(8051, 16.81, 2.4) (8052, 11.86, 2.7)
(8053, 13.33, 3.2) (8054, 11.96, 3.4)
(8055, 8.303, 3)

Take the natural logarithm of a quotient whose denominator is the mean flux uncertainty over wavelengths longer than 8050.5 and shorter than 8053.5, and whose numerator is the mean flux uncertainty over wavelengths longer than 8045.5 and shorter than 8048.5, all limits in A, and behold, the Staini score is -0.2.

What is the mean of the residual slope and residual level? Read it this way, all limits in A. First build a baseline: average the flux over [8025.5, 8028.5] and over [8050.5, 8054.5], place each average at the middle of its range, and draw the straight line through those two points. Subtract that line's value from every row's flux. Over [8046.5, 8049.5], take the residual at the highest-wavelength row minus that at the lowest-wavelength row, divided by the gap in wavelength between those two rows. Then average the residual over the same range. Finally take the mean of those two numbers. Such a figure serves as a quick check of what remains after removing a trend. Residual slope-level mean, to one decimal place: -1.9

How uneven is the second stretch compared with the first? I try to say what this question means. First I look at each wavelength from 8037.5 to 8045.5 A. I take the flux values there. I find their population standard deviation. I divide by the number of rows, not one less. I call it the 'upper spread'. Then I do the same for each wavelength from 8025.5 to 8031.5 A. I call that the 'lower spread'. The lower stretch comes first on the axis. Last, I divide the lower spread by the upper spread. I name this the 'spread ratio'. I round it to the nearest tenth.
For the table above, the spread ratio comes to 2.2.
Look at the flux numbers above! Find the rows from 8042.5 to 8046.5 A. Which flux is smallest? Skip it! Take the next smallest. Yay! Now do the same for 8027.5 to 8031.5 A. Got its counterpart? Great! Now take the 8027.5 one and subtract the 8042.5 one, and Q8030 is -1.6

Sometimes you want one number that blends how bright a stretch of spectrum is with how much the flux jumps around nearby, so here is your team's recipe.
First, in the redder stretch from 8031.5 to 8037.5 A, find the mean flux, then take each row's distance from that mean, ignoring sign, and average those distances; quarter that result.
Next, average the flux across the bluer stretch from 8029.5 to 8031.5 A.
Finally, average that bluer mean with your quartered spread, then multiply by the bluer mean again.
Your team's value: 104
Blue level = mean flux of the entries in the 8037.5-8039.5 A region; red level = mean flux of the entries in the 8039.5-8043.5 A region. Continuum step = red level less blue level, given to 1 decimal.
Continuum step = -2.0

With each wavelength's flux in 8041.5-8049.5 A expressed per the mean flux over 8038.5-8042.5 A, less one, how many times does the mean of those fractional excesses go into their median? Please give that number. 1.0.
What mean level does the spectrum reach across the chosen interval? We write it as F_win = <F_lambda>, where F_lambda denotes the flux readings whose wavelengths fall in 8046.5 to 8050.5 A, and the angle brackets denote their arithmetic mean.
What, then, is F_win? 12.8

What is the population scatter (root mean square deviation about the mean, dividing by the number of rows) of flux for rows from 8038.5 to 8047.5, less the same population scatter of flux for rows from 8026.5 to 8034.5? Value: -1.2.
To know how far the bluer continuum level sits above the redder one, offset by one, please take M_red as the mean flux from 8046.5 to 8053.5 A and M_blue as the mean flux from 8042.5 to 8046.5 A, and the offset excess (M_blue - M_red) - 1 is 0.4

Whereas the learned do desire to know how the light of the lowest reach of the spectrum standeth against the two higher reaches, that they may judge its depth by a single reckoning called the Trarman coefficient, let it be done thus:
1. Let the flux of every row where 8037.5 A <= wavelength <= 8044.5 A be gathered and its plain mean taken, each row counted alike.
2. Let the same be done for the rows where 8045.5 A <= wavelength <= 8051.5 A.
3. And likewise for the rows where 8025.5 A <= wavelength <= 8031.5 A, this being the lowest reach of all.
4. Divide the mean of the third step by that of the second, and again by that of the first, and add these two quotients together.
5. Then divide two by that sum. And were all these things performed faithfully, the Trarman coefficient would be 1.02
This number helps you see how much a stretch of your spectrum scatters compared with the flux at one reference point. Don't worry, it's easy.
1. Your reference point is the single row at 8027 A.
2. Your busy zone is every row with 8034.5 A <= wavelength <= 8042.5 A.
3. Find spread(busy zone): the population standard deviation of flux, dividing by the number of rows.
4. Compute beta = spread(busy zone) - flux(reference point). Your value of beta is -12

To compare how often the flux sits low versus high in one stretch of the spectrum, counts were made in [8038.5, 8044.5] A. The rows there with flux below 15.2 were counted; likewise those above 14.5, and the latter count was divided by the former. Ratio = 1.00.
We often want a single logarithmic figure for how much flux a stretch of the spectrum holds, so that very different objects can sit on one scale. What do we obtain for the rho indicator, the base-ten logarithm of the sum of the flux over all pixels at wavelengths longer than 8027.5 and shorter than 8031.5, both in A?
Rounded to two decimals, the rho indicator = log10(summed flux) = 1.77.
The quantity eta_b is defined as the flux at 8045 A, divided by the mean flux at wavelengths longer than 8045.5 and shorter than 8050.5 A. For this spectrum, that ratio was 1.25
